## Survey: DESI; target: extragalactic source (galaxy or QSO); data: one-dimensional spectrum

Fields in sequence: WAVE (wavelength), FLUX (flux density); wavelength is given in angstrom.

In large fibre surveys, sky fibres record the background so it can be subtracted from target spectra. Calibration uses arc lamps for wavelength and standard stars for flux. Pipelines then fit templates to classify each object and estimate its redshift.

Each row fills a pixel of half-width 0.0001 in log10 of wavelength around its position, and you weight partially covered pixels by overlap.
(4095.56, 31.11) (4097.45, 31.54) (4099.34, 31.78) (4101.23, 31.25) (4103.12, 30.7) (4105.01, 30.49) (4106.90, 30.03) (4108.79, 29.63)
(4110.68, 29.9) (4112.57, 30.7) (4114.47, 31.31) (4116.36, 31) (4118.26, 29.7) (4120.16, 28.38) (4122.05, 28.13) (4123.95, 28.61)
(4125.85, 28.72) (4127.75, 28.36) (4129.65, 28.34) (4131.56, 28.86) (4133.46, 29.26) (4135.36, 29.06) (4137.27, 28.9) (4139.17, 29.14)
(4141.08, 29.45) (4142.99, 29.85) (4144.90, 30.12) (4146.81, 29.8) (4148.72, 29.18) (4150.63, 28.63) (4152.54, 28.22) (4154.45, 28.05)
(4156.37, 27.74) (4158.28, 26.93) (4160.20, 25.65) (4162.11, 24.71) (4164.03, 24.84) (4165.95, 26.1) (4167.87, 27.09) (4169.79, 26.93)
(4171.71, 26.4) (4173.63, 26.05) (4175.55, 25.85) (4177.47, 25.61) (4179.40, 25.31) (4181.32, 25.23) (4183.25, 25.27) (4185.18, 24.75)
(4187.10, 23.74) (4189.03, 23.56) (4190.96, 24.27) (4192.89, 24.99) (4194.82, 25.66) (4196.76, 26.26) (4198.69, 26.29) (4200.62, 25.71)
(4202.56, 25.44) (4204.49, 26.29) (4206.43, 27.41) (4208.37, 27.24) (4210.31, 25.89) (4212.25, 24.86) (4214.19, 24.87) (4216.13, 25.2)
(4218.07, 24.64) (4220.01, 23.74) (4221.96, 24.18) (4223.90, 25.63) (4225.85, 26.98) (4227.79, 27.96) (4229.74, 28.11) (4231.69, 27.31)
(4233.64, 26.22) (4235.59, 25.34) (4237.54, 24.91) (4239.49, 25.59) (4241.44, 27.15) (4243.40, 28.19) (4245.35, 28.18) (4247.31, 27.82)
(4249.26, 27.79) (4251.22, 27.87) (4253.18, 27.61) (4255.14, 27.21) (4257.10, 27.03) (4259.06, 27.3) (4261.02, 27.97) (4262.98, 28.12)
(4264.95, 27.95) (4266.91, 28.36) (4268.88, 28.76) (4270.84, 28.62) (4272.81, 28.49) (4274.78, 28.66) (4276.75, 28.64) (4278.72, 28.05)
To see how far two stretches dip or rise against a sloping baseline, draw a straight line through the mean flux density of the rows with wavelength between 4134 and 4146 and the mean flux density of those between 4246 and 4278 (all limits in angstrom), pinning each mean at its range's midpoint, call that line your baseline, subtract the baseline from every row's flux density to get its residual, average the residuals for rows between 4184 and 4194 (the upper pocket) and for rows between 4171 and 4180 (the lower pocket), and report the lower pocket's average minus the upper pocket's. 1.4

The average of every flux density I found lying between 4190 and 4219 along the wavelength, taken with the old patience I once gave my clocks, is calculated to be 25.7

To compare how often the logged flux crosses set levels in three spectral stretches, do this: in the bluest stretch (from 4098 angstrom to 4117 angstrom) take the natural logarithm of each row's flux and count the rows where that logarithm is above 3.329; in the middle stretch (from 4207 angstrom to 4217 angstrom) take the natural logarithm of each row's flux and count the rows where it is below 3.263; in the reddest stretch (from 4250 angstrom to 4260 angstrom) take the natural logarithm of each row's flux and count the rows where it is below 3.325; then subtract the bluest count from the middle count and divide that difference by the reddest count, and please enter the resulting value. -1.5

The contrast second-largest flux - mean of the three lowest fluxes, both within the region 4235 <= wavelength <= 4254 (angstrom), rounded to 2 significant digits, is 2.9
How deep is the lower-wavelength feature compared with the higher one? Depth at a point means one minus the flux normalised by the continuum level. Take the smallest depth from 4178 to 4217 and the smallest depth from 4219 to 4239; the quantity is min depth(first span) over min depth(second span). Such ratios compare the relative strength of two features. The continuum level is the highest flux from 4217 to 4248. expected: 10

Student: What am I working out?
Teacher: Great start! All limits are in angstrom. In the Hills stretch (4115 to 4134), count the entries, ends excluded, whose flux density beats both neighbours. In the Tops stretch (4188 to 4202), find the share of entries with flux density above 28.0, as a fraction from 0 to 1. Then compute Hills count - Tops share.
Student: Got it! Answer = 1.0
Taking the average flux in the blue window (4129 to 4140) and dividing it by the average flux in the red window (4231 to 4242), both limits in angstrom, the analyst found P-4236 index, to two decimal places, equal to 1.11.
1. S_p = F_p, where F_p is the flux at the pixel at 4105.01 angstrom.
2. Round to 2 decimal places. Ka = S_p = 30.49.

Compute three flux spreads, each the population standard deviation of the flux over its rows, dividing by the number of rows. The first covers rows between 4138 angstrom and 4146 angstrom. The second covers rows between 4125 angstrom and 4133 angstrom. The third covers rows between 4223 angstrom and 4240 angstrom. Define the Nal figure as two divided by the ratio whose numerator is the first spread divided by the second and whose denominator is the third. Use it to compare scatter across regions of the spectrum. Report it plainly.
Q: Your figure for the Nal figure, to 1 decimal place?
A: 1.3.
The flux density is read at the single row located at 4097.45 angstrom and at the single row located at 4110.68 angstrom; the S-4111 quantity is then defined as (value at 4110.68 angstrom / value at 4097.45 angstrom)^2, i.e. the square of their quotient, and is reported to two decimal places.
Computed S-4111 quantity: 0.90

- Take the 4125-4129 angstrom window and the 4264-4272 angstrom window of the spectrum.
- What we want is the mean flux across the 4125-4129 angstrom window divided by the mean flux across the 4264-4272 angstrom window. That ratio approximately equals 1.00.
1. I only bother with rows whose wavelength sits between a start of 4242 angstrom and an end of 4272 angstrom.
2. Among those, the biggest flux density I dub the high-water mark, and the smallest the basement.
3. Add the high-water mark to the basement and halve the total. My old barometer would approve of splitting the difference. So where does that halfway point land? 27.9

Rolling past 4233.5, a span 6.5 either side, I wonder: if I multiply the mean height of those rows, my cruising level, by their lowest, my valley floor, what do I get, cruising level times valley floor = 660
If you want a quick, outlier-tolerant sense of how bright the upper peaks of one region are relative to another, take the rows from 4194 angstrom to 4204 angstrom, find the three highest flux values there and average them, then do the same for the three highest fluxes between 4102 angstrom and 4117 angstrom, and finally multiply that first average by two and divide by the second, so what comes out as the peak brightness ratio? 1.68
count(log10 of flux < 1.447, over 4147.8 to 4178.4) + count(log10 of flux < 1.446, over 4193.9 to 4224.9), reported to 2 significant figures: 28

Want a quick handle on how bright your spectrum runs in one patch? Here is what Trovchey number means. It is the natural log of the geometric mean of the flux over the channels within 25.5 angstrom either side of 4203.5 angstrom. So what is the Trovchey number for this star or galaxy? 3.24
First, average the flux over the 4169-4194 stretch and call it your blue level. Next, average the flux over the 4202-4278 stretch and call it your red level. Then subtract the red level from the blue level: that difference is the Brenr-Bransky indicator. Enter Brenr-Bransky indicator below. -1.7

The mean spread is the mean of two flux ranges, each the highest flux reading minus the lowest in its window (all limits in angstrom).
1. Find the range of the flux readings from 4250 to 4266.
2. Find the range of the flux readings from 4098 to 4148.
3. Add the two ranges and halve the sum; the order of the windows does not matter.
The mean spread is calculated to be 2.4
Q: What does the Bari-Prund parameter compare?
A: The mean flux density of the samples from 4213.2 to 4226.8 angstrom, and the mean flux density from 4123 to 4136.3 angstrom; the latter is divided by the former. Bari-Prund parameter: 1.15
